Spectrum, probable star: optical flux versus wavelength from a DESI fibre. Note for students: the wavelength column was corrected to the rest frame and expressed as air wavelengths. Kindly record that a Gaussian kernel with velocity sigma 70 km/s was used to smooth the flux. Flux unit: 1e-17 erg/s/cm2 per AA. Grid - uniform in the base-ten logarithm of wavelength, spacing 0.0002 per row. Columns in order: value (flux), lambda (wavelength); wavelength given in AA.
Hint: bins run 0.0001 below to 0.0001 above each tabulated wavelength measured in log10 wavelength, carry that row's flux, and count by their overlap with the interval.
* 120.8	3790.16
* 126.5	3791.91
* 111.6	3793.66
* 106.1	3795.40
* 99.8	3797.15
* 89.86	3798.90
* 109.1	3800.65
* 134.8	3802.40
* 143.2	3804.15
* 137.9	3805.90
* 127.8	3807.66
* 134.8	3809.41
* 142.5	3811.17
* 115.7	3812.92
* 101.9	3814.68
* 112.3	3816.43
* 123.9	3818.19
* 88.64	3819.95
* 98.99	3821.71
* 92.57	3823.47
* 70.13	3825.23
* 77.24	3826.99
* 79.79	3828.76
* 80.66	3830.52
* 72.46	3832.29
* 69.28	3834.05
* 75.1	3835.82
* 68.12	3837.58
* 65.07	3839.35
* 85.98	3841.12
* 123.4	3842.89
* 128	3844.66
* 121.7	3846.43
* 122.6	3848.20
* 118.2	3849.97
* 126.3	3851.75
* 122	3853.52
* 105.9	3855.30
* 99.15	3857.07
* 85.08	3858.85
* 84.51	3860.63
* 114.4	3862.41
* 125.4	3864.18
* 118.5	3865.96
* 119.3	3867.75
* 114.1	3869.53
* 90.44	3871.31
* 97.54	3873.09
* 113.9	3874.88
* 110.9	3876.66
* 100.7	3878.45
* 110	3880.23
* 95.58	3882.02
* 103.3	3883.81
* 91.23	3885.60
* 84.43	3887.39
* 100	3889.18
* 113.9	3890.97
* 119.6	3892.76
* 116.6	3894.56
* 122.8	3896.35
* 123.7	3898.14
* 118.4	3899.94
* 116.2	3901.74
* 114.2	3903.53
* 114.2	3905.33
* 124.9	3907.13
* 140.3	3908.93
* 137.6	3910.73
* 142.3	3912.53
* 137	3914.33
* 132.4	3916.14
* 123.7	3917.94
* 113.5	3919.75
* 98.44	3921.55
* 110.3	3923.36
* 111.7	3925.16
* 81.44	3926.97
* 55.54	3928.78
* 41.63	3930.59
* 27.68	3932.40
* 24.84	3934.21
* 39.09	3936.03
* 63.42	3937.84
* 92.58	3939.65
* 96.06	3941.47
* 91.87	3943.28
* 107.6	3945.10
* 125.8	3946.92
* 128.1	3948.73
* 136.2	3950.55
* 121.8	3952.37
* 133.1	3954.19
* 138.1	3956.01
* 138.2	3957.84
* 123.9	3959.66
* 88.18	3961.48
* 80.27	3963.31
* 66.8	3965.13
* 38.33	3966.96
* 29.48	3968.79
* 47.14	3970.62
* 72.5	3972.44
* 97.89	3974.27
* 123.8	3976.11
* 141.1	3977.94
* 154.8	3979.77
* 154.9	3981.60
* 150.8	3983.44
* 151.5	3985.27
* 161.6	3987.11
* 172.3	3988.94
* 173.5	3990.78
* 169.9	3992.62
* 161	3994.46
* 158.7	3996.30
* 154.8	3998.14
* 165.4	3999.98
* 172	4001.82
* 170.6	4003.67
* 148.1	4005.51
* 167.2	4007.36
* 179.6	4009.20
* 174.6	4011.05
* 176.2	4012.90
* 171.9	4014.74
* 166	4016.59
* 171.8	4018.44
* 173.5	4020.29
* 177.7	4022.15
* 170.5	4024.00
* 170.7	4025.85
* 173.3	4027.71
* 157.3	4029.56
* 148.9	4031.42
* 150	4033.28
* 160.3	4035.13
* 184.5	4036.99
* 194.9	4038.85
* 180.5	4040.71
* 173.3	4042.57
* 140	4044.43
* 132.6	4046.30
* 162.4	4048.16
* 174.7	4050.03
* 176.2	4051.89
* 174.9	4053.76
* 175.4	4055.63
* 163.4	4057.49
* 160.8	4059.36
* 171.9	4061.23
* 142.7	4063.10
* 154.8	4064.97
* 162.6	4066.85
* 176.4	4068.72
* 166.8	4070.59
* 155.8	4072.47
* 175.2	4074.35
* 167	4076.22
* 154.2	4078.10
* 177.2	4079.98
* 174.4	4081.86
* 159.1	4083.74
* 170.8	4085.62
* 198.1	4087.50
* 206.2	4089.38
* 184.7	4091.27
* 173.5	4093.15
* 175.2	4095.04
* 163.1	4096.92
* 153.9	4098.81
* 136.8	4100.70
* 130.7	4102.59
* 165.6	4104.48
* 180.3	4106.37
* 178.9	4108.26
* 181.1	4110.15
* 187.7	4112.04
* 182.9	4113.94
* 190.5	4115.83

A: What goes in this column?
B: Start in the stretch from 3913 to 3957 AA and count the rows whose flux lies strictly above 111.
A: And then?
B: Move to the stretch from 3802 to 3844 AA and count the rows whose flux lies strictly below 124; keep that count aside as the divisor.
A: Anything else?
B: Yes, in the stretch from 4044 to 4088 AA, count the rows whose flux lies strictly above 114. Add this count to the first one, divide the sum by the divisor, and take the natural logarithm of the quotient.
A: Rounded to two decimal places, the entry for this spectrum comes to 0.66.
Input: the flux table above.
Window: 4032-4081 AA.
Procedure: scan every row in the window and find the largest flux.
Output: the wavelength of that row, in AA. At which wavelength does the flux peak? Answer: 4038.85 AA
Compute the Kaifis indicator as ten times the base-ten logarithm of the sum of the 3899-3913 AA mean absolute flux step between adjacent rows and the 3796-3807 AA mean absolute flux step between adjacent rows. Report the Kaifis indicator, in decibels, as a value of 12.8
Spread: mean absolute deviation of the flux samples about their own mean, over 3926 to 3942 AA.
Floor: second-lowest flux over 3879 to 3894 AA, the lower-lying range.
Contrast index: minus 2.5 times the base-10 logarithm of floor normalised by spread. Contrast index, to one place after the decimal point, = -1.5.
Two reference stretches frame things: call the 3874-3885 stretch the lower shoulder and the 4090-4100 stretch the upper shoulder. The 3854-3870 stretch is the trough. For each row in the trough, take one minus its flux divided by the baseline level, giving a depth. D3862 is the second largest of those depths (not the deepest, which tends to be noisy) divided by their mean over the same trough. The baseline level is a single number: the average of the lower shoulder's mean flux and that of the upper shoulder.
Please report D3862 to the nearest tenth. 1.7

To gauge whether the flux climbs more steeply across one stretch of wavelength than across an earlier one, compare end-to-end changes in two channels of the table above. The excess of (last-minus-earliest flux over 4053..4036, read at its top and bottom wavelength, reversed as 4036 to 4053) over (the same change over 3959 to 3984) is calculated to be -35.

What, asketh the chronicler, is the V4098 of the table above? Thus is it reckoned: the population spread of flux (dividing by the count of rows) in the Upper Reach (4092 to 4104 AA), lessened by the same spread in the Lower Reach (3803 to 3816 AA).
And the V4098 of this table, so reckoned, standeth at 3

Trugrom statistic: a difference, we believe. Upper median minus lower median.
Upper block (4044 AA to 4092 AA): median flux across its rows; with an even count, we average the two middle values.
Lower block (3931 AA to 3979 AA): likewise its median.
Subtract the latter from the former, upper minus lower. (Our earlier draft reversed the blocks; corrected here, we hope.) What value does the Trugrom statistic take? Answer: 75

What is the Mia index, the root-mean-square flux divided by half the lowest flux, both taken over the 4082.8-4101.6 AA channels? 2.53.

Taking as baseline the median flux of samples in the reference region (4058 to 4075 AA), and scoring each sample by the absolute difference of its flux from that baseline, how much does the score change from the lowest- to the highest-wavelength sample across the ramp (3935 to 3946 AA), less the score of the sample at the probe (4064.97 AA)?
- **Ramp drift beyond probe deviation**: -76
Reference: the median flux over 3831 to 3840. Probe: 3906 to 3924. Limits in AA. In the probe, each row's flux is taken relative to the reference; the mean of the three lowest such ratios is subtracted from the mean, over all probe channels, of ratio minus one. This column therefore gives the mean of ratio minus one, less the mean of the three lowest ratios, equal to -0.73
